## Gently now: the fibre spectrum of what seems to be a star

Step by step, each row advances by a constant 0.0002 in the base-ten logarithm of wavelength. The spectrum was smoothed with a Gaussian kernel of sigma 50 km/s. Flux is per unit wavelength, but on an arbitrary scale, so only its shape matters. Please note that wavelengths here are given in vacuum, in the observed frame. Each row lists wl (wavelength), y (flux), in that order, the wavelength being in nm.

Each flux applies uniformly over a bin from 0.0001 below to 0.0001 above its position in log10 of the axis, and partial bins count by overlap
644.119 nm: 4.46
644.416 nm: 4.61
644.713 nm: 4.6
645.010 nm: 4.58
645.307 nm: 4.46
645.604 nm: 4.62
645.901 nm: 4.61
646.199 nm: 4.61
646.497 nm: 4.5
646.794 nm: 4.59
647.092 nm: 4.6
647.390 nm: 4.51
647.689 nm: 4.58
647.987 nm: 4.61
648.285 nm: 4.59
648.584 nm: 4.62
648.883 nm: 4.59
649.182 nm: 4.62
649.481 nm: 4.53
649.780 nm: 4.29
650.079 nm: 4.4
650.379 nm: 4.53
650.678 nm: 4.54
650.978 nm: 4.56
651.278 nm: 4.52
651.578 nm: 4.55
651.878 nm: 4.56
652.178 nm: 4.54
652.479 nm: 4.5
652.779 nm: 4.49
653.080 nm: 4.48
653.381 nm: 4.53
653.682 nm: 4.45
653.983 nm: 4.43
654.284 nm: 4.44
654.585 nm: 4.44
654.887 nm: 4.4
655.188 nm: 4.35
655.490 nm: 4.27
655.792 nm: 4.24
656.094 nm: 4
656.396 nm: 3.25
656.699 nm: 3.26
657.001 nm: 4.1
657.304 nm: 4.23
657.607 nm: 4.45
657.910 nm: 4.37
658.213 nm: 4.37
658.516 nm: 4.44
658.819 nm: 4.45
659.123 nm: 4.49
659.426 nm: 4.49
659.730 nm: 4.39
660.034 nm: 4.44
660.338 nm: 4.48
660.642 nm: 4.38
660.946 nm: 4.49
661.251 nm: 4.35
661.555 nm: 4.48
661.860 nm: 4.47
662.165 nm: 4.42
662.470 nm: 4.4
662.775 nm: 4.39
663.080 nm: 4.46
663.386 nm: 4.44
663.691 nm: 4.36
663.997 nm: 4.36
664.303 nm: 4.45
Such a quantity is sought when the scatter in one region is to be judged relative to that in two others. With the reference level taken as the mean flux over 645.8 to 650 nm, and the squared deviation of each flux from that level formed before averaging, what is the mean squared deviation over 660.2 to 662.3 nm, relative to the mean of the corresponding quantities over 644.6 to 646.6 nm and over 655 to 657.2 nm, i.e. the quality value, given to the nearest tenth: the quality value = 0.1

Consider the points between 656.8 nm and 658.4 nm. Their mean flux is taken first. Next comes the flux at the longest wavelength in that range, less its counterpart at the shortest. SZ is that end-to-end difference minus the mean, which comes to -4.0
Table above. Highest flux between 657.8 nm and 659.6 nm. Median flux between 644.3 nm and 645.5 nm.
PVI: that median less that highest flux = 0.10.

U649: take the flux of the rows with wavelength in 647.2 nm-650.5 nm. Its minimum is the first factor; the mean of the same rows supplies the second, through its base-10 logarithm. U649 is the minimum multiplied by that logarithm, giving 2.82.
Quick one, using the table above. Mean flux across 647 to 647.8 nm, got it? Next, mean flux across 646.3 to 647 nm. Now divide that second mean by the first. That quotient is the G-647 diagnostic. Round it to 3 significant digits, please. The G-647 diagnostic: 1.00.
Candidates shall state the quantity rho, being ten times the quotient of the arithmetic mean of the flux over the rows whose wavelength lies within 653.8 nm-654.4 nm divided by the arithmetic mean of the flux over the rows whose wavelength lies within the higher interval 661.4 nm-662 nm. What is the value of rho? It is 9.9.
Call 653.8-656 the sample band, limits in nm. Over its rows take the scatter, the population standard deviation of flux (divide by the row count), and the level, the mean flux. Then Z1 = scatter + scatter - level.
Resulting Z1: -4.21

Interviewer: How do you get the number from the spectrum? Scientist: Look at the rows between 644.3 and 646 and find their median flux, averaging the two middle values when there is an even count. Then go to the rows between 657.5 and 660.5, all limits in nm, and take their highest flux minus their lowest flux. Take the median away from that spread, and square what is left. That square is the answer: 20.1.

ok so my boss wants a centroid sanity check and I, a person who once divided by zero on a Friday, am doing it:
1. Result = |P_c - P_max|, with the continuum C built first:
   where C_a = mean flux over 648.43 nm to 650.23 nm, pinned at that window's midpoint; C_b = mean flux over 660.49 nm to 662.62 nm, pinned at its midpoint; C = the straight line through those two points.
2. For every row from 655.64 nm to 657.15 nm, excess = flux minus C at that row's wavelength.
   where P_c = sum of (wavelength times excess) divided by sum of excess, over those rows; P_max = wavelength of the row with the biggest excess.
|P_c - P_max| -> 0.69 nm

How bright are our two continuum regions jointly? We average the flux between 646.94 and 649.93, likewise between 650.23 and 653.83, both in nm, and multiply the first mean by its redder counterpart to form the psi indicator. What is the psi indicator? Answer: 20.6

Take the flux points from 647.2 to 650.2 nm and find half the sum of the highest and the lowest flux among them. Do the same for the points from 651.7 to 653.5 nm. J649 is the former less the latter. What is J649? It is -0.065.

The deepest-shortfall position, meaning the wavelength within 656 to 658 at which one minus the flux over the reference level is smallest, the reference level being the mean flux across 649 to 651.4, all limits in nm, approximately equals 657.607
